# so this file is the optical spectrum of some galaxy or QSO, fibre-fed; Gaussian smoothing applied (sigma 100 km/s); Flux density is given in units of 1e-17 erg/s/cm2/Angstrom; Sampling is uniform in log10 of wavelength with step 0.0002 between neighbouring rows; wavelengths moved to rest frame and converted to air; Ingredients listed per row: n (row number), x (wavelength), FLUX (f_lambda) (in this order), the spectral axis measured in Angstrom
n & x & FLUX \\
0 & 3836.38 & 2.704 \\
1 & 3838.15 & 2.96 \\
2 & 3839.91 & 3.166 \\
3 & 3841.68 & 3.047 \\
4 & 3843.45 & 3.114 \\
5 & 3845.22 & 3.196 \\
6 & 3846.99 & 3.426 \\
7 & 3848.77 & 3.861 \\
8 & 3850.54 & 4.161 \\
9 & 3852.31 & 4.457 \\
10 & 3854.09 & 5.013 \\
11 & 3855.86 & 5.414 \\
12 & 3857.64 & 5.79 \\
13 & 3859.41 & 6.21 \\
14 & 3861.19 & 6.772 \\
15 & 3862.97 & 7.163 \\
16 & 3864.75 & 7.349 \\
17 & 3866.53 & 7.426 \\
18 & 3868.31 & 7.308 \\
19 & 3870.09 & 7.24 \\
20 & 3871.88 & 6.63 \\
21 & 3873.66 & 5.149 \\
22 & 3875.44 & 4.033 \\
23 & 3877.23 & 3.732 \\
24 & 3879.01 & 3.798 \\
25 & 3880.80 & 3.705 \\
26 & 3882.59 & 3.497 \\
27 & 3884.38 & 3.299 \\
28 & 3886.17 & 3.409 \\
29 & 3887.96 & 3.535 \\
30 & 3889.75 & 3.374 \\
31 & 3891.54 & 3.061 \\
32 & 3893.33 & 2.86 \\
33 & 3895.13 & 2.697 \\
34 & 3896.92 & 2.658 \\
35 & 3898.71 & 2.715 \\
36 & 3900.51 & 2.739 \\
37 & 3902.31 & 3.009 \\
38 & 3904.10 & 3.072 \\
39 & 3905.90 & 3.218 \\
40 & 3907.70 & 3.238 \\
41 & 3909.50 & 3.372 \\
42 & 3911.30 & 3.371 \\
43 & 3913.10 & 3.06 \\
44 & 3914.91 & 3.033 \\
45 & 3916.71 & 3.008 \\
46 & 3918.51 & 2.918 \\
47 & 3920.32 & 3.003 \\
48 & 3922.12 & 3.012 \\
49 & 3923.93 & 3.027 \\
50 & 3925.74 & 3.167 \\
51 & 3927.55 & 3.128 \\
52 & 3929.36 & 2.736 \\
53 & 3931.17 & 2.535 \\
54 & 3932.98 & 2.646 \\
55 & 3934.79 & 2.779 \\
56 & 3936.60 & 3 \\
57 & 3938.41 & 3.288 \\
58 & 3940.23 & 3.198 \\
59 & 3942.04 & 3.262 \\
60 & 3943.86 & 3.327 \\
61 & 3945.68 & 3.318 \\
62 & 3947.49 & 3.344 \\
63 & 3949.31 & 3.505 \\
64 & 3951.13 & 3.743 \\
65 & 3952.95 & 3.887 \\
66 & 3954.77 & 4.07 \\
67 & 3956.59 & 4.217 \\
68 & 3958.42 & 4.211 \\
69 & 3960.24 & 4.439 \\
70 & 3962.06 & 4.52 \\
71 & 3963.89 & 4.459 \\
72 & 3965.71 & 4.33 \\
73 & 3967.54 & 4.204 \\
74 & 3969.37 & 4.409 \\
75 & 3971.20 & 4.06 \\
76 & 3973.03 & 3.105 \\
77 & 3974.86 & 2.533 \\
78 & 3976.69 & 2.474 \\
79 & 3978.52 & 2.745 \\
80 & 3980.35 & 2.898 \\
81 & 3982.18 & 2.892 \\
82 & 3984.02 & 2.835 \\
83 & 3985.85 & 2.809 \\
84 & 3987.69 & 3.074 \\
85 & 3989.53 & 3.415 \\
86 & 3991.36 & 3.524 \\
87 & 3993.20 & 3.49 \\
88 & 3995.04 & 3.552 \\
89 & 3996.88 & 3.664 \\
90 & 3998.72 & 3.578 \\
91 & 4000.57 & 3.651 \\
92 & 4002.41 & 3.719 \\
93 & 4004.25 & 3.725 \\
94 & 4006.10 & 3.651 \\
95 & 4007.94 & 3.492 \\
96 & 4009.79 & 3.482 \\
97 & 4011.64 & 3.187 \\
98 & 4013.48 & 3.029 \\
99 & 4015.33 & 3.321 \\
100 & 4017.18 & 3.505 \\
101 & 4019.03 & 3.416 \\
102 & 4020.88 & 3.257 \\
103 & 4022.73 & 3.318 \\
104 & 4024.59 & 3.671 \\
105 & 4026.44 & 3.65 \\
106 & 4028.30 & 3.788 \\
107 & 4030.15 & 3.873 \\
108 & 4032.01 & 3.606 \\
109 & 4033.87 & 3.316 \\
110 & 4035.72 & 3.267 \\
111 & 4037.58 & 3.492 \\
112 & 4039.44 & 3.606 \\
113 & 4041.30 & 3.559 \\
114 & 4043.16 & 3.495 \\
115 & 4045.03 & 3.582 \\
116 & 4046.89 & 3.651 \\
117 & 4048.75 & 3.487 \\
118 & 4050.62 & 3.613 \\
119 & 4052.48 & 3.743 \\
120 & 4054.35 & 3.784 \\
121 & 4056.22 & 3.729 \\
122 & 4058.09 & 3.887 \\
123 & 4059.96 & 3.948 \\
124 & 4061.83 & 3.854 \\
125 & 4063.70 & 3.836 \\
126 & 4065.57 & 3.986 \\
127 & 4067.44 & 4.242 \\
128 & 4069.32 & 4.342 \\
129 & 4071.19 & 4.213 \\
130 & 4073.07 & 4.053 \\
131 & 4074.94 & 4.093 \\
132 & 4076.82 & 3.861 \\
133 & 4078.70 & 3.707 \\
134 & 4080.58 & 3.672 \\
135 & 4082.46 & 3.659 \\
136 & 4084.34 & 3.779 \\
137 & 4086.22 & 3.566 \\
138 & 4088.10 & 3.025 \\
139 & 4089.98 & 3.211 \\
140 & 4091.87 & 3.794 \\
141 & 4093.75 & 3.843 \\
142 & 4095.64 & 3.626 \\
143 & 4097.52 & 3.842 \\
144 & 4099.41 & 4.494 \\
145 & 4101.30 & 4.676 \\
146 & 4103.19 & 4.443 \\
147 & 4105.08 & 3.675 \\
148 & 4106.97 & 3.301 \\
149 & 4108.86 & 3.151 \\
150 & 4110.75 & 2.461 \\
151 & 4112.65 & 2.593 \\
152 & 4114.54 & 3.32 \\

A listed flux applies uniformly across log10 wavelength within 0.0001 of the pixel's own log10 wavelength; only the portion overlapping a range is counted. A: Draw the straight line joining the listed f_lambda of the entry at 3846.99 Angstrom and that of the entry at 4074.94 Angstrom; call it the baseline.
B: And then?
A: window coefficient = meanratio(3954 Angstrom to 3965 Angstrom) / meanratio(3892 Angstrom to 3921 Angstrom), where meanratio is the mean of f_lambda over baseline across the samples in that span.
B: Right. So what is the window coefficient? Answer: 1.38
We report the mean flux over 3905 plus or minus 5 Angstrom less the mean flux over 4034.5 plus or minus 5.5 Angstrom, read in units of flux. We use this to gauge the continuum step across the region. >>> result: -0.4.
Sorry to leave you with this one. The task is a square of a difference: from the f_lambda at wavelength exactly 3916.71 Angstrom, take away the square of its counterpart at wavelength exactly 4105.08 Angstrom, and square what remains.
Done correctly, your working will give 110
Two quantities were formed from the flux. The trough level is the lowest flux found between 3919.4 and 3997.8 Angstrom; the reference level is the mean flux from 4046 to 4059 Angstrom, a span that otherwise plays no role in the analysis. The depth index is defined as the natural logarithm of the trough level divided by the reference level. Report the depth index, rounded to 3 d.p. -0.402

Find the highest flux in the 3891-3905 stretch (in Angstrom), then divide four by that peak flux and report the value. 1.30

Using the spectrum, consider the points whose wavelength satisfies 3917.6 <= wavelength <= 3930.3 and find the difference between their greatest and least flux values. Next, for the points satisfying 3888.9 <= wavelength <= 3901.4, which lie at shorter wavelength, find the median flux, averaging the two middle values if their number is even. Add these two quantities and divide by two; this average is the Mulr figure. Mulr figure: 1.6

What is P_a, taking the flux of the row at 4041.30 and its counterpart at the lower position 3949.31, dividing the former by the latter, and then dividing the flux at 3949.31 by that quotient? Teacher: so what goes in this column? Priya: 3.5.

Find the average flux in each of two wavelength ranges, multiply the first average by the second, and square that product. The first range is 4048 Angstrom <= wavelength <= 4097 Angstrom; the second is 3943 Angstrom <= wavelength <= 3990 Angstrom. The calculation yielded 183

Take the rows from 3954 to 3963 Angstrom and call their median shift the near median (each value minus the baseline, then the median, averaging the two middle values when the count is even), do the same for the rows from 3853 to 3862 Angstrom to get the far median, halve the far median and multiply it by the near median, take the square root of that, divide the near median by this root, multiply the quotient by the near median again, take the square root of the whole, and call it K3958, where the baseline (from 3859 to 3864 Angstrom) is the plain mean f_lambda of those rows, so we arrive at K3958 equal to 2.41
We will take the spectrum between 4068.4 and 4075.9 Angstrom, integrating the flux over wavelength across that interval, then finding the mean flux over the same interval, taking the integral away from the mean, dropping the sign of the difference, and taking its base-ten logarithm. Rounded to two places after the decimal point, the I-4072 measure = 1.43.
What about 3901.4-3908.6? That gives 1.29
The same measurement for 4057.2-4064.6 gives 1.40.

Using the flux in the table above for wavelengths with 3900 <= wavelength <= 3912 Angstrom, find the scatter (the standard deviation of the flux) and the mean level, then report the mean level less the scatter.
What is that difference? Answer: 2.9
